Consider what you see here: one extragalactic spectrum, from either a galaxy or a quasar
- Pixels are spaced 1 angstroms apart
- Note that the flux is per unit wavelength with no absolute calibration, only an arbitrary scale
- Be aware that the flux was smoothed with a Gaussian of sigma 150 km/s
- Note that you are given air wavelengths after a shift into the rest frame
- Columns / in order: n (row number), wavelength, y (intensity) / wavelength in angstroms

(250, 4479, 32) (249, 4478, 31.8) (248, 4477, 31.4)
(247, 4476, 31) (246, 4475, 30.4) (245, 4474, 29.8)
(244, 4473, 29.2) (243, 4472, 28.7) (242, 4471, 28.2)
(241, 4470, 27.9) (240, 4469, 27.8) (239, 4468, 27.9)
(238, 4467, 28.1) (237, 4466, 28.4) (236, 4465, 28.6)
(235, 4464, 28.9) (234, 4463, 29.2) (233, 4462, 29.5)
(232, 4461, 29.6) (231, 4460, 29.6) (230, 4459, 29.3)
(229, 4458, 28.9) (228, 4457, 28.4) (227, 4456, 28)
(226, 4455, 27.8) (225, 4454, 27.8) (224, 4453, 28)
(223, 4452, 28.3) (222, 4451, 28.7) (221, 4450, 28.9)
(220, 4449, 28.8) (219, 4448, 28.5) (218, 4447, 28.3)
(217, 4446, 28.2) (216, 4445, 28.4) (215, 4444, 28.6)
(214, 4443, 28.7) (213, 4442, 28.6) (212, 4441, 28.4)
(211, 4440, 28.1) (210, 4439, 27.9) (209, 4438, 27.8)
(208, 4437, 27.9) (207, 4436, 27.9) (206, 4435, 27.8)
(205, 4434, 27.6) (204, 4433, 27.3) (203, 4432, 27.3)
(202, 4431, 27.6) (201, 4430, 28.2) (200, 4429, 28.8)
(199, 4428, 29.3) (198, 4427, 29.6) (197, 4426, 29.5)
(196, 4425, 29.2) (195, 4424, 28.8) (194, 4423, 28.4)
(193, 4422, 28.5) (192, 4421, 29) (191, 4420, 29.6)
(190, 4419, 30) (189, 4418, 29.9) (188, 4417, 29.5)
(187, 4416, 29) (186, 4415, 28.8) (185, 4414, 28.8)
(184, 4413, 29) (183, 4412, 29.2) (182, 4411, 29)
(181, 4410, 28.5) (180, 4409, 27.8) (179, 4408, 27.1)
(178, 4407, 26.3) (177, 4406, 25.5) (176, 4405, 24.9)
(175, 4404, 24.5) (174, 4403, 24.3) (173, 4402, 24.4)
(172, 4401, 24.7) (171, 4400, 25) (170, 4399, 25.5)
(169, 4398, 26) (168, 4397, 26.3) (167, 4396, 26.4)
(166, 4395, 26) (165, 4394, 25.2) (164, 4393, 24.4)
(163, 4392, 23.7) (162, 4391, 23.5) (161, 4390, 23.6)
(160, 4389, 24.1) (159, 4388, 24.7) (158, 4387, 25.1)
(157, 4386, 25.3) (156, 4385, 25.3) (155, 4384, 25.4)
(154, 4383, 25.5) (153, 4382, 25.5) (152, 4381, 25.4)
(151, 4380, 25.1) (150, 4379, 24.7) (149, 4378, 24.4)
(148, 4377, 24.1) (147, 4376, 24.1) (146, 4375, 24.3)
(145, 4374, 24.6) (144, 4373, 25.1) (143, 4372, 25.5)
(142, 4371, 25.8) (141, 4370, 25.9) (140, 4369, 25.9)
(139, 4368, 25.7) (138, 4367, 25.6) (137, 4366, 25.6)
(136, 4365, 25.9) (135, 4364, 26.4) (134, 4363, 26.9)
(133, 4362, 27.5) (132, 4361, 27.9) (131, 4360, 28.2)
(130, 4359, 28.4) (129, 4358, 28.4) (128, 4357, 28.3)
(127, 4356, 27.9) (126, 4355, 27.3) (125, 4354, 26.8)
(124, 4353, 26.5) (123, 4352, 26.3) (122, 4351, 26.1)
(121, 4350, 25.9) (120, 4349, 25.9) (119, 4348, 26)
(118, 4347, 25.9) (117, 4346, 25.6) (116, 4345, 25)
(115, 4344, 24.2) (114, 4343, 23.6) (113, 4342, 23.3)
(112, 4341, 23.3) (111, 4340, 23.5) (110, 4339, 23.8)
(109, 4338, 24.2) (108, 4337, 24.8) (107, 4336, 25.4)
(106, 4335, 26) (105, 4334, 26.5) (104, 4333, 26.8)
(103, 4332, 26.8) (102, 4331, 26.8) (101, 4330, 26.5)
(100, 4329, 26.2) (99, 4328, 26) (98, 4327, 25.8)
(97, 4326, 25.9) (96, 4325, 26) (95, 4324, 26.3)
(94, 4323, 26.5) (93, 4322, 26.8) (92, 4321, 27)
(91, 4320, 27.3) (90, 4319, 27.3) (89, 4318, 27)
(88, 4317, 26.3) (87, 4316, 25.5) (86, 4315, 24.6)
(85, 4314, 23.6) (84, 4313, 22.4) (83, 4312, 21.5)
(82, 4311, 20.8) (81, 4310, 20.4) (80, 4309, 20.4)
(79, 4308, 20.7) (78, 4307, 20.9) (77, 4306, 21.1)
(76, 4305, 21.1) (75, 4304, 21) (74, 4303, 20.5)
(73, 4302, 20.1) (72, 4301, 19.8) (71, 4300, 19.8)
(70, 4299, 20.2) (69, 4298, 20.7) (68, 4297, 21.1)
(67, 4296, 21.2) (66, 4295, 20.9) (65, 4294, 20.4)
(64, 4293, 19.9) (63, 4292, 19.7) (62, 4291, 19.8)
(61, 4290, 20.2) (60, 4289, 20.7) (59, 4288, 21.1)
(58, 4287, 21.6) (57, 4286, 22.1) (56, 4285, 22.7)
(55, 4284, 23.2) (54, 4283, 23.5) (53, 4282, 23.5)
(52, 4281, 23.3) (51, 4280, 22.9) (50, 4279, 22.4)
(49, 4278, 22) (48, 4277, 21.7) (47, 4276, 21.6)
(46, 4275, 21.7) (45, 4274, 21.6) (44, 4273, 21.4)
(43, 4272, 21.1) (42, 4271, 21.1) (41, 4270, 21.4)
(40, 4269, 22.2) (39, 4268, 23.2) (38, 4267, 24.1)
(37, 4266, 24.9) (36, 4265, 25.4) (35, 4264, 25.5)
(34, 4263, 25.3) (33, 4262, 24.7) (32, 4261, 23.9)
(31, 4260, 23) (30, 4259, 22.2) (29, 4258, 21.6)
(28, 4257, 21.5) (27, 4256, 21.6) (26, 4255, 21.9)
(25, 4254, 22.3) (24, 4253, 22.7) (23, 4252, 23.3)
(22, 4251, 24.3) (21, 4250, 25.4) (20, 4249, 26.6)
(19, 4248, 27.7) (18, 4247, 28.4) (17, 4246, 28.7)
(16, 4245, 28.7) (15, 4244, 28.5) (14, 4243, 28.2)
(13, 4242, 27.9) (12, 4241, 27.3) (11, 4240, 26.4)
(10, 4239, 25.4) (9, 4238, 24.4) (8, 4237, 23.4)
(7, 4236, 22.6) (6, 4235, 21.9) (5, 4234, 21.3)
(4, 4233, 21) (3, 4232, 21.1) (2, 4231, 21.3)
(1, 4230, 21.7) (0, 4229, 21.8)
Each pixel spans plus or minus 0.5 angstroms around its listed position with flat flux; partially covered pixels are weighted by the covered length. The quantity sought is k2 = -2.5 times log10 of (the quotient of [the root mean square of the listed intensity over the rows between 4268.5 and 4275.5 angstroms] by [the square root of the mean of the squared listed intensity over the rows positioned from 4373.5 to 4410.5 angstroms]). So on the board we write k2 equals 0.17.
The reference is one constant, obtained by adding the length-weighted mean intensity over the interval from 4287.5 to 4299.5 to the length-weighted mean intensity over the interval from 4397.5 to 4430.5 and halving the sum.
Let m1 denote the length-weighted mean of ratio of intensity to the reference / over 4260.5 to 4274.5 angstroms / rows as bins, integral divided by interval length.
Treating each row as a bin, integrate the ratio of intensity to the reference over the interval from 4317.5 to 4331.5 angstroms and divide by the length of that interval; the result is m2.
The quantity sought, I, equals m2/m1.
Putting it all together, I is 1.14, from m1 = 0.96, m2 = 1.10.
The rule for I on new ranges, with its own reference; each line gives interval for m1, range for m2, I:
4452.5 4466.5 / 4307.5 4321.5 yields 0.83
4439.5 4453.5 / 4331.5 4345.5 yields 0.87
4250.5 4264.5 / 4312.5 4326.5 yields 1.12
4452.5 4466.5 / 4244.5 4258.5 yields 0.86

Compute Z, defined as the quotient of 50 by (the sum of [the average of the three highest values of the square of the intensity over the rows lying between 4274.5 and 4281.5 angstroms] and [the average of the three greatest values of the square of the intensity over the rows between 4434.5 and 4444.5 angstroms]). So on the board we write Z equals 0.037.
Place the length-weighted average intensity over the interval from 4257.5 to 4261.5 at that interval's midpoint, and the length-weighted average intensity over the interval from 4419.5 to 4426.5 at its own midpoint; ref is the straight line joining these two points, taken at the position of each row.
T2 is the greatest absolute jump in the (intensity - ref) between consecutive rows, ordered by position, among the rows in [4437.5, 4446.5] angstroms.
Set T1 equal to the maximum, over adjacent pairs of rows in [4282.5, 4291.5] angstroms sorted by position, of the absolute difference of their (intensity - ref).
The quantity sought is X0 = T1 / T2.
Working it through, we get 2.4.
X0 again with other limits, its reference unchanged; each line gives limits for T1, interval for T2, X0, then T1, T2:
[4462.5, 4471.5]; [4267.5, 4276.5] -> 0.3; 0.34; 1.04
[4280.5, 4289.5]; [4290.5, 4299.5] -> 1.2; 0.64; 0.54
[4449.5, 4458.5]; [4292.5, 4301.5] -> 0.9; 0.46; 0.54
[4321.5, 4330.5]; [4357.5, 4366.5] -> 0.5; 0.34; 0.64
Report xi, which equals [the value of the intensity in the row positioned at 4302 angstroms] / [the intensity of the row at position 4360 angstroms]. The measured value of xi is 0.71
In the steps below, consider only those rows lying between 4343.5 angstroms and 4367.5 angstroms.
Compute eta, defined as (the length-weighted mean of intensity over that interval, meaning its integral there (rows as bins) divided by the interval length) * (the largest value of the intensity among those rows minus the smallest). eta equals 112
